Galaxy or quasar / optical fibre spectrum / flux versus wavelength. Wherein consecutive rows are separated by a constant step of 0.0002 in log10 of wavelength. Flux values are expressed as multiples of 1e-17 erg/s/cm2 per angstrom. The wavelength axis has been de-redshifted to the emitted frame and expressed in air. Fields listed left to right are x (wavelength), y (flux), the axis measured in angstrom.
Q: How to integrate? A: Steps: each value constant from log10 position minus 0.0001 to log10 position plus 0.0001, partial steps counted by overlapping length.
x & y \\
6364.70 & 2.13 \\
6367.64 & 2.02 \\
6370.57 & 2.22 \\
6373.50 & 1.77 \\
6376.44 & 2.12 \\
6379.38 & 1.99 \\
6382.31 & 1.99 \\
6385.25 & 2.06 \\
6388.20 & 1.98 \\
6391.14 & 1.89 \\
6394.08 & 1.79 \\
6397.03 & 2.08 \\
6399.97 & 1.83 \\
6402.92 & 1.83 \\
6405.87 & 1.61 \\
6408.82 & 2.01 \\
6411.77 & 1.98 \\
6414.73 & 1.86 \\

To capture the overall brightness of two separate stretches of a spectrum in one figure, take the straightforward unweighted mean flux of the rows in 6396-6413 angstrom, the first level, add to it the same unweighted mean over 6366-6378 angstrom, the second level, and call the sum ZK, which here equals 3.92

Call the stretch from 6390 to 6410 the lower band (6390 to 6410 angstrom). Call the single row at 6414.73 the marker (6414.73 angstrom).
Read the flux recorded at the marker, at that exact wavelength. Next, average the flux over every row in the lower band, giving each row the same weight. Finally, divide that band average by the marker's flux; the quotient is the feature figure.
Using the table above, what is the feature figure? 1.00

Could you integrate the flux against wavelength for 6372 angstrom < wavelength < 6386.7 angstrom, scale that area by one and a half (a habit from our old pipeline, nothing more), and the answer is 44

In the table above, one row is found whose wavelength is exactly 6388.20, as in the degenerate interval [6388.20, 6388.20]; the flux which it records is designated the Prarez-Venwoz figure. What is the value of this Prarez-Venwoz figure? 1.98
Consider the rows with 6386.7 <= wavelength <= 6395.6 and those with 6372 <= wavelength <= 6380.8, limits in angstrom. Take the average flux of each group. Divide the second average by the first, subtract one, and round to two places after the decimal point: 0.04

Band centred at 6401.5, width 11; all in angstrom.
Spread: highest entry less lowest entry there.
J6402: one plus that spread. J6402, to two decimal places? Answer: 1.47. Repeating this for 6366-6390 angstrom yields 1.45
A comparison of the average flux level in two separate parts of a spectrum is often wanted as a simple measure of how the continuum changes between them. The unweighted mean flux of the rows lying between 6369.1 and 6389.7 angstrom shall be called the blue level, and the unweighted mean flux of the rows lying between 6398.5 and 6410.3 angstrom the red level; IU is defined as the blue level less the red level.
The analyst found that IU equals 0.20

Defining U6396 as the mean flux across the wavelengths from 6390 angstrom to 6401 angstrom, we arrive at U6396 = 1.90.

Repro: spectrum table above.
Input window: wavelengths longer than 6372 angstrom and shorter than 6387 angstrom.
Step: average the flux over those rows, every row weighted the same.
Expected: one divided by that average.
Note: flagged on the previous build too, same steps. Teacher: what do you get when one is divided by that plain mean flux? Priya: 0.504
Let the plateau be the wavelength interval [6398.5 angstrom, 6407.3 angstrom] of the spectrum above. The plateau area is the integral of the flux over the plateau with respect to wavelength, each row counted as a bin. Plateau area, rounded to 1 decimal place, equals 15.5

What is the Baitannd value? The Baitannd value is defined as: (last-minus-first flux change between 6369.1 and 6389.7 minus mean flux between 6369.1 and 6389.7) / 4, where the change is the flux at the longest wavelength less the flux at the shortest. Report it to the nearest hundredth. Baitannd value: -0.56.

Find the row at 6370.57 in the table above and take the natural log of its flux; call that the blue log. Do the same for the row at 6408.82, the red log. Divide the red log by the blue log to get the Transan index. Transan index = 0.88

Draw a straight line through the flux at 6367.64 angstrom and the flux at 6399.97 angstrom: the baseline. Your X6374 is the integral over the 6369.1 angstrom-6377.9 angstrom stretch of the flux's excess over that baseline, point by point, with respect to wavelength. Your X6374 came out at 0.45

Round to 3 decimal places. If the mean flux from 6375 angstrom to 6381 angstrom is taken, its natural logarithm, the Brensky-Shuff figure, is 0.720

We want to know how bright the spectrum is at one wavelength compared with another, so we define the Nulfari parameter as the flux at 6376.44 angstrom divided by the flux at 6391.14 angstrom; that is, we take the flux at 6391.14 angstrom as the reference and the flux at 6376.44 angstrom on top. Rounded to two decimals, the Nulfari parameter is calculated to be 1.12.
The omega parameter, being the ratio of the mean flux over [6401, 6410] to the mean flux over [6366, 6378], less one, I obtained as -0.11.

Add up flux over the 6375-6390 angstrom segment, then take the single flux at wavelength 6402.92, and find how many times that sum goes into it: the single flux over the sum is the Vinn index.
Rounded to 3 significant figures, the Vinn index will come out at 0.180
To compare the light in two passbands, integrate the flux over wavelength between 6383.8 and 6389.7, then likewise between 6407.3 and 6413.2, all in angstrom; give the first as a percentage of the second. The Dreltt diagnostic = 101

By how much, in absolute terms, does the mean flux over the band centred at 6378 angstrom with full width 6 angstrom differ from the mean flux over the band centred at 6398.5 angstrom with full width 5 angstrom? 0.10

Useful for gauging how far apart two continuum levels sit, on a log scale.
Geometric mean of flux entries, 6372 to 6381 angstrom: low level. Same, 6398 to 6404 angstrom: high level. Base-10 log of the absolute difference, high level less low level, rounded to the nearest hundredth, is -0.90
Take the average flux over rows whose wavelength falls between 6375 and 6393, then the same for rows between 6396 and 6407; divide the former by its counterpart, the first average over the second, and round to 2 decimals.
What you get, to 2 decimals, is 1.09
